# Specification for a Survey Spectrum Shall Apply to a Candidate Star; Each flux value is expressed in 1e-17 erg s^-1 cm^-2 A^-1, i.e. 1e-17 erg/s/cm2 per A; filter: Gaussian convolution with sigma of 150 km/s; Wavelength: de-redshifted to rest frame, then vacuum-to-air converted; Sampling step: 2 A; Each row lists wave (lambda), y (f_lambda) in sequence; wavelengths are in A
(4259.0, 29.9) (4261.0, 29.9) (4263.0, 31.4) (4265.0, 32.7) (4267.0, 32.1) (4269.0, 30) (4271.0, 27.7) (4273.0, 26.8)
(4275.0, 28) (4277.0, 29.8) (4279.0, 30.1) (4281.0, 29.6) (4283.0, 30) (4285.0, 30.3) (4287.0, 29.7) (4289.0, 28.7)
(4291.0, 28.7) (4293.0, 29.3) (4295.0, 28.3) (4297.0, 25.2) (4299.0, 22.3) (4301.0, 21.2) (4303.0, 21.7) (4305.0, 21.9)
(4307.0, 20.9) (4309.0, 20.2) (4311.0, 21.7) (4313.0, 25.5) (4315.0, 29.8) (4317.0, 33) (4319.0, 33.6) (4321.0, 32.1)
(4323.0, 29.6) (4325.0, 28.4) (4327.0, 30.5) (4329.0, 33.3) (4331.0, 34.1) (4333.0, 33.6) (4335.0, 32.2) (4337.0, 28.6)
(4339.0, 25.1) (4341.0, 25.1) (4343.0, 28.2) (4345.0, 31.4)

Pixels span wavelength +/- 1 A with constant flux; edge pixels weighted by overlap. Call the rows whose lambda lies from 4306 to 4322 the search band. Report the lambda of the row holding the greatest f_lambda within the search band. 4319.0 A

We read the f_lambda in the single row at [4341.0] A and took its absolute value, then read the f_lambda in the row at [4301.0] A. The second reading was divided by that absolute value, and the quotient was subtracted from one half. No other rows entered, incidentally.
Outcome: -0.345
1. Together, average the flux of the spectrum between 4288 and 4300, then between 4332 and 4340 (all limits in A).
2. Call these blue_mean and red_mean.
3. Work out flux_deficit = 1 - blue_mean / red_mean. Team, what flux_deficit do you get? 0.09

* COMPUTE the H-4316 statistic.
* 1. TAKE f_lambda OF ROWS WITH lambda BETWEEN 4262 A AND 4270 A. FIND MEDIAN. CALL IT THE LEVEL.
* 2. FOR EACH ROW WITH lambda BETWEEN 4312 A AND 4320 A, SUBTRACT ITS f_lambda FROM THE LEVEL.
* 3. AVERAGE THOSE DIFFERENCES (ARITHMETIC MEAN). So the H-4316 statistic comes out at 1.3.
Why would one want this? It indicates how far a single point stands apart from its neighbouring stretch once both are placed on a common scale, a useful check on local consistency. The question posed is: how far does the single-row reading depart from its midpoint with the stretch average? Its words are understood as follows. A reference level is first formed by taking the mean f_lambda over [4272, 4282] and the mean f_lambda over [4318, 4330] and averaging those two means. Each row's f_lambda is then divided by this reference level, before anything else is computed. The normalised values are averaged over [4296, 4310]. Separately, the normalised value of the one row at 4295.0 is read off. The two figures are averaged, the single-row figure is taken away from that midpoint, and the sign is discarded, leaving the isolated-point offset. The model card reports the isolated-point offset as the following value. 0.11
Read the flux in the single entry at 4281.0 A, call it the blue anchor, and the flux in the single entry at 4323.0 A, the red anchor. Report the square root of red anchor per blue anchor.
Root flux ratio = 1.00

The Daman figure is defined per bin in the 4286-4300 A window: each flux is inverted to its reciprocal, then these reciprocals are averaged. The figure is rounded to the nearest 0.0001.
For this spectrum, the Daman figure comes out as 0.0368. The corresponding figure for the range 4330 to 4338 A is 0.0313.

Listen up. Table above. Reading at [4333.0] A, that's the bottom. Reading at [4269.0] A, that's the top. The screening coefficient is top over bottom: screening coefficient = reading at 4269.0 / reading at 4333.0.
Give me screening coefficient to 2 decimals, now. 0.89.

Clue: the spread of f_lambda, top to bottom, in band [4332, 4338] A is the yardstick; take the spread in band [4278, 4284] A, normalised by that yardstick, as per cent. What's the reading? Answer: 10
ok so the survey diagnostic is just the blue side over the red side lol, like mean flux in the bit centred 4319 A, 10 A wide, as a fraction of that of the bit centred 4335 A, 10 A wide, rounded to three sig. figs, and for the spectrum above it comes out 1.03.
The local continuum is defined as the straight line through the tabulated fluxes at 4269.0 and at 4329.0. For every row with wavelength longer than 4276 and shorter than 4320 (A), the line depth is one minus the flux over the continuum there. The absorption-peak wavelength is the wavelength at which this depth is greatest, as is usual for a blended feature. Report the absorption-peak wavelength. 4309.0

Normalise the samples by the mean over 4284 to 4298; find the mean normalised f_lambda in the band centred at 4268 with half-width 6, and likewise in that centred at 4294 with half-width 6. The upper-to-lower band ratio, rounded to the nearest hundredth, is 0.90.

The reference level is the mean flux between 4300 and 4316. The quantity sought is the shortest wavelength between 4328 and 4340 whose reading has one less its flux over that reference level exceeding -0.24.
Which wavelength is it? 4339.0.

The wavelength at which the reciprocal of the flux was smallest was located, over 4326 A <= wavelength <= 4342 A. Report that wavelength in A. 4331.0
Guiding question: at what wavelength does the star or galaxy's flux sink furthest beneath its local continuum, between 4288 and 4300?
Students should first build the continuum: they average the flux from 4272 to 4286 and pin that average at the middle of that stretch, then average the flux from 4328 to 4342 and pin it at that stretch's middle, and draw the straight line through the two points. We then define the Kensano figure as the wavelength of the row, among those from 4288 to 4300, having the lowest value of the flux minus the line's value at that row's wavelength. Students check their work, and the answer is 4299.0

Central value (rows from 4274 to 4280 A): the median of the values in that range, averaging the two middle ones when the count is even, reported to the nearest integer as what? 30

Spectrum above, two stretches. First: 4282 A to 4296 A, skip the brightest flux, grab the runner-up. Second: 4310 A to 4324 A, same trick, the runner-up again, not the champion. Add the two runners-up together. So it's 63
